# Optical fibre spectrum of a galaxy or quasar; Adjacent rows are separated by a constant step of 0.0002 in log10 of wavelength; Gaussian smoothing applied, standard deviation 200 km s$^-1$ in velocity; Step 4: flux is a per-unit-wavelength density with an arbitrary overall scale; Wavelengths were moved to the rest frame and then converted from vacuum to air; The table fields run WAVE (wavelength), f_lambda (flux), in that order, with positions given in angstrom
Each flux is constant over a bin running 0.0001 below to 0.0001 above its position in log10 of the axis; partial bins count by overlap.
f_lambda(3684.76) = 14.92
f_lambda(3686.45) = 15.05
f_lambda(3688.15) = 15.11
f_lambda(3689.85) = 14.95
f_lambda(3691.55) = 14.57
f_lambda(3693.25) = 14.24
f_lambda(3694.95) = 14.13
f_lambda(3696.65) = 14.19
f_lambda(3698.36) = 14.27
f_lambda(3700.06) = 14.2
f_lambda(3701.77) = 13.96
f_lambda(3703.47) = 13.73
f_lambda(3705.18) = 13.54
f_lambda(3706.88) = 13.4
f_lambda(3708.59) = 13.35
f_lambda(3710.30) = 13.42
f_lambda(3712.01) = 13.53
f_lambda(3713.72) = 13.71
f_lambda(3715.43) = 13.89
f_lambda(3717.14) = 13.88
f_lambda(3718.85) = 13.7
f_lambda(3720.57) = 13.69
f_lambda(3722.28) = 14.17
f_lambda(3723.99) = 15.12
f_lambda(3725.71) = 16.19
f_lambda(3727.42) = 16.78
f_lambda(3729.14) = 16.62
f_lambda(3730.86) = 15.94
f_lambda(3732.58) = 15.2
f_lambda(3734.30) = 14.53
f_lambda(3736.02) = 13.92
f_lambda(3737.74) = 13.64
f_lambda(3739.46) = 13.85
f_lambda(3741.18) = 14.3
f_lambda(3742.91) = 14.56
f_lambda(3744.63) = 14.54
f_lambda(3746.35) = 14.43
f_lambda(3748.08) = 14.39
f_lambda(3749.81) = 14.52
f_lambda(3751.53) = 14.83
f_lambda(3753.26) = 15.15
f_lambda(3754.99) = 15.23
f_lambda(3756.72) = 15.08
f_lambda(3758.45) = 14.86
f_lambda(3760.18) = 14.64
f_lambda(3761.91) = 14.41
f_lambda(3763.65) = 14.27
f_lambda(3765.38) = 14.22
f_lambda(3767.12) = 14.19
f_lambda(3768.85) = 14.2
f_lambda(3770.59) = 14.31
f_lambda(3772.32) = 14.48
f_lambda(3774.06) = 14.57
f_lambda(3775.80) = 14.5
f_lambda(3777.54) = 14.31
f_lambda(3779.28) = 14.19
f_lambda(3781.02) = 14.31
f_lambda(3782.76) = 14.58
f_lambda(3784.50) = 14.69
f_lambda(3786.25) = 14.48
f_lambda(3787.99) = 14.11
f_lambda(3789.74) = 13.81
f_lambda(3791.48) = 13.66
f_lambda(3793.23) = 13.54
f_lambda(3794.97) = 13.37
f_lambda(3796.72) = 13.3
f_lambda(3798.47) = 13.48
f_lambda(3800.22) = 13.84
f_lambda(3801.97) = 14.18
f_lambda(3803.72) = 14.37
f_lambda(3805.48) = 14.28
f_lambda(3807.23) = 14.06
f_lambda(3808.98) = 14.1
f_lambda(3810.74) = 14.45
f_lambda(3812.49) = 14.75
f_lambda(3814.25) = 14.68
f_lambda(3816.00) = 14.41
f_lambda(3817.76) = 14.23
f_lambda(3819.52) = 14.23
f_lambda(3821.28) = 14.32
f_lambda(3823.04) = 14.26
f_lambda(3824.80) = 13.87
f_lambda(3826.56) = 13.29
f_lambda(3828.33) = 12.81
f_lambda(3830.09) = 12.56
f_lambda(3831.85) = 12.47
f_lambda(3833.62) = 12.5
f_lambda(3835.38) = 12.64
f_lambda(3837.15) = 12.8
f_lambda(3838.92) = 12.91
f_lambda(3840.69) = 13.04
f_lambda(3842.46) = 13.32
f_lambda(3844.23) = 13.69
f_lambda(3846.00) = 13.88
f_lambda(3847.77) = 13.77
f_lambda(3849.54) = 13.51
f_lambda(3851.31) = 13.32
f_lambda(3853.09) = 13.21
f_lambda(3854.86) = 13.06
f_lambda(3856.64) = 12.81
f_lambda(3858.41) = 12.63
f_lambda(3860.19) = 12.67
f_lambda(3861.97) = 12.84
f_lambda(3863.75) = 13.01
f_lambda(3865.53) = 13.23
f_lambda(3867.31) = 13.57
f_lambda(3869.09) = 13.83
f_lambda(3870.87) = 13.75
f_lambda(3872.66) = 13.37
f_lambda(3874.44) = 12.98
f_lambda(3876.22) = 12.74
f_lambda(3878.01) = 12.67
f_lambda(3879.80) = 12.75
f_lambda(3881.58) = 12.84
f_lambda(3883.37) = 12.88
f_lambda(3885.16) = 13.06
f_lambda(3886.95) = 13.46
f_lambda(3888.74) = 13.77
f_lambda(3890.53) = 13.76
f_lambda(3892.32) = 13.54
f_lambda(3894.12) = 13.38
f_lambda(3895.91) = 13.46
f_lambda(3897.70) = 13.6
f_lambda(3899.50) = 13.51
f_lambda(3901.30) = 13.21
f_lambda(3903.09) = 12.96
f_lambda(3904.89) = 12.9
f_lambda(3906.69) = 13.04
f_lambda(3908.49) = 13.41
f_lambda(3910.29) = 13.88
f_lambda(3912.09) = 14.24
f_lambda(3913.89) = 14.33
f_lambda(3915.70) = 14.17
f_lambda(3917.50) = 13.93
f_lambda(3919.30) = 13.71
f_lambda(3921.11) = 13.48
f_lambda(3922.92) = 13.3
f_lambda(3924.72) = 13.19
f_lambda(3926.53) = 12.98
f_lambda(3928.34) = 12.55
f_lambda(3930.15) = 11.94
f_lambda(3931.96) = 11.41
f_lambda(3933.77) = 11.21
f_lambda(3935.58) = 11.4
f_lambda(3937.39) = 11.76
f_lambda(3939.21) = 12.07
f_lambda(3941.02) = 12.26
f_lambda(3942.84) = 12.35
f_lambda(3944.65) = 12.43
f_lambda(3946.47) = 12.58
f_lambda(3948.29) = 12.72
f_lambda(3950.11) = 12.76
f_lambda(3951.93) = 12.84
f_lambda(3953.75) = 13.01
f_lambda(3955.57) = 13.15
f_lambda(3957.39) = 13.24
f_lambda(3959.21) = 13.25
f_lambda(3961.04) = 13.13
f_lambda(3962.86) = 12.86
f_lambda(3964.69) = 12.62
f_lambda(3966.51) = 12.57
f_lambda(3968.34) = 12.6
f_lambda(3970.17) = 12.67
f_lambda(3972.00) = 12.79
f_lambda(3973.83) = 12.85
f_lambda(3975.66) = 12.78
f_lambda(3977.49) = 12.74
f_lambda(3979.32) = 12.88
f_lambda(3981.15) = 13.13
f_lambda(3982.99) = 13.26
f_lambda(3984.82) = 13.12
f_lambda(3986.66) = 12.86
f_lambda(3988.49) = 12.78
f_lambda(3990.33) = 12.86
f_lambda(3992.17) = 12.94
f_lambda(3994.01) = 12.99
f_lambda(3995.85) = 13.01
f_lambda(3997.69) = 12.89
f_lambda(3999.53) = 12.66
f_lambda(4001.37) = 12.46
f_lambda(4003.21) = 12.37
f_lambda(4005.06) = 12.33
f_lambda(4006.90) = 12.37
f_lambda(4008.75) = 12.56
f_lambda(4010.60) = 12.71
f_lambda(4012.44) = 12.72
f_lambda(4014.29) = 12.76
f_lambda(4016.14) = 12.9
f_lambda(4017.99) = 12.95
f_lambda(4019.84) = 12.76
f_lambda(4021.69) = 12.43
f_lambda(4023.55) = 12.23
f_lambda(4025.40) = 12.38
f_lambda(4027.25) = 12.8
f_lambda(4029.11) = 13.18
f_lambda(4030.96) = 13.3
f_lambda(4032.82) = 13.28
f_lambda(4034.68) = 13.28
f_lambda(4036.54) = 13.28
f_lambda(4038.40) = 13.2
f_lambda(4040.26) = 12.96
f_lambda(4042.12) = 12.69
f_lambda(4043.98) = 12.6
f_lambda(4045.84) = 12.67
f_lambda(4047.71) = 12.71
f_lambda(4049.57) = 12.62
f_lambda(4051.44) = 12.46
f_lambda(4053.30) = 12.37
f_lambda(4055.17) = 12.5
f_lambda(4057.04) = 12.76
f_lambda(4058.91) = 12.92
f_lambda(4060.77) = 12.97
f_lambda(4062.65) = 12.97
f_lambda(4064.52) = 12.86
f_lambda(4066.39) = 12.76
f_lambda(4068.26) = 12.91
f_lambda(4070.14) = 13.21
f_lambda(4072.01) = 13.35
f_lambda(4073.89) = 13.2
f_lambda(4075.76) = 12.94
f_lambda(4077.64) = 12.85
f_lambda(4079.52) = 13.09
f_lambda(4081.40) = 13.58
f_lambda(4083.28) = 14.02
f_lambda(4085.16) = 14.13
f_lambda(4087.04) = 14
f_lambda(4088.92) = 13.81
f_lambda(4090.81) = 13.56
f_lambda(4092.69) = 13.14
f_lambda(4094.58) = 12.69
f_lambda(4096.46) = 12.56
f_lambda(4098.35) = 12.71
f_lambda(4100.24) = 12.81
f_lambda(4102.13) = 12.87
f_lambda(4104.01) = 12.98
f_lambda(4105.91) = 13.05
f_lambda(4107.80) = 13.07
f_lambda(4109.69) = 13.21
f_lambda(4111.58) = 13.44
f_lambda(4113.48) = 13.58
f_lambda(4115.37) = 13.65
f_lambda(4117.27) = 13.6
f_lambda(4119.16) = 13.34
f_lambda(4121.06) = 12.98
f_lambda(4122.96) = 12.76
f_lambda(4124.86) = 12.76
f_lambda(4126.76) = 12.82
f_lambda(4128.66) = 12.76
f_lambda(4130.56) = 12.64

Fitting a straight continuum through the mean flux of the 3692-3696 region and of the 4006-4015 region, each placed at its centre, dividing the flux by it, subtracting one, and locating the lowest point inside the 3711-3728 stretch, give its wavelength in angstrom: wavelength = 3712.01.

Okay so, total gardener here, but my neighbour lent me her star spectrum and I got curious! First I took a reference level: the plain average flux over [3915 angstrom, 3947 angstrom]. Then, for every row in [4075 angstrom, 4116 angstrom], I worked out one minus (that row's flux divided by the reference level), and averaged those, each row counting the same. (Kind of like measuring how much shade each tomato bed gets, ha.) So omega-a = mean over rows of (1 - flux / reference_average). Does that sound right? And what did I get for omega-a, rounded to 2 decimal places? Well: -0.05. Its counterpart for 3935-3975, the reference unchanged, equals 0.00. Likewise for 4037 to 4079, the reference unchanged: -0.02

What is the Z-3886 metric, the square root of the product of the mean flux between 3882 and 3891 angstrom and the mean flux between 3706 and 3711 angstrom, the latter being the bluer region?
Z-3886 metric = 13.4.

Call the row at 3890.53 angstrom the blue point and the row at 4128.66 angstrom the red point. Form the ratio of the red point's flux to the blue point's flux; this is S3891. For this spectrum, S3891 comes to 0.93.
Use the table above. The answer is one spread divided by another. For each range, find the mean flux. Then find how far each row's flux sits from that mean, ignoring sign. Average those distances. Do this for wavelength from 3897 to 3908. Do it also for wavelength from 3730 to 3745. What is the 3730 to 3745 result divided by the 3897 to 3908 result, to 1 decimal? 2.1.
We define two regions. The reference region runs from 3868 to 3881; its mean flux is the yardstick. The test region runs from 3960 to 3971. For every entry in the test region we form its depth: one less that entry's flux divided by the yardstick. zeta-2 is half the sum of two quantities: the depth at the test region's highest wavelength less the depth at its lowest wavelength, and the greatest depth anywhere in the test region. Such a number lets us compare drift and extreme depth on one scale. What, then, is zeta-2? 0.040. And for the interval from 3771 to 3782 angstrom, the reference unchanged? -0.033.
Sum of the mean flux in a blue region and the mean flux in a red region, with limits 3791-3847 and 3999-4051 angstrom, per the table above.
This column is 26.4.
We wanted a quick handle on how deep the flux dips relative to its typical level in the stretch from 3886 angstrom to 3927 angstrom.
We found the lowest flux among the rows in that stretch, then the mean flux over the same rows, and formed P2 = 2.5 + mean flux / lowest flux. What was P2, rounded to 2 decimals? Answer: 3.55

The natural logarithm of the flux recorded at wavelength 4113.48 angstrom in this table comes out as 2.61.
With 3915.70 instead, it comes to 2.65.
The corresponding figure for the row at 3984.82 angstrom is 2.57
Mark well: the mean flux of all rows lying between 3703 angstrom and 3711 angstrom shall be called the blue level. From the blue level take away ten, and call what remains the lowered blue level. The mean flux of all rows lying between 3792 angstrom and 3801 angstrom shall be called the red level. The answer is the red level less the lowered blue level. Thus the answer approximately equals 10.0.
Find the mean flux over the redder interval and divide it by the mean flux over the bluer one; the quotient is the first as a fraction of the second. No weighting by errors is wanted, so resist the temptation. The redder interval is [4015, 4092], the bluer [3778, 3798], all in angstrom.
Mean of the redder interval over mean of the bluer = 0.929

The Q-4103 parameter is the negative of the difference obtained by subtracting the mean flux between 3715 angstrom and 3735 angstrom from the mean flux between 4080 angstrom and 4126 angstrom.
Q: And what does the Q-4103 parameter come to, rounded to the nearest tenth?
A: 1.7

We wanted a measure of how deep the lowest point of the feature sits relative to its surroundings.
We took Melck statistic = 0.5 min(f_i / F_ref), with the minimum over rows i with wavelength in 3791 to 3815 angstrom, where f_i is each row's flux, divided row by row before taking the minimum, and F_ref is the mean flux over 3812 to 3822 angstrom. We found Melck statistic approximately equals 0.461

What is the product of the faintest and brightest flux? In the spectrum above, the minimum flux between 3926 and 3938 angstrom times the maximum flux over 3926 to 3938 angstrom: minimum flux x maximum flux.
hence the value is 146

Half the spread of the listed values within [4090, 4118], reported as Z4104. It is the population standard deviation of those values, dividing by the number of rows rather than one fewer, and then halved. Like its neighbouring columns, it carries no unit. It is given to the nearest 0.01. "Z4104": 0.18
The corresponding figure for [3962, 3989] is 0.10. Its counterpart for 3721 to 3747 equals 0.49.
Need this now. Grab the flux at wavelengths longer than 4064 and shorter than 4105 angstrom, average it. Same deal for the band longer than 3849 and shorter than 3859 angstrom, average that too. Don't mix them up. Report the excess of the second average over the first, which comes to -0.1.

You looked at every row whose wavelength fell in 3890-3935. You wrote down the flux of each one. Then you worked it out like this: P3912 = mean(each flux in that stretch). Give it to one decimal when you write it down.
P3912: 13.2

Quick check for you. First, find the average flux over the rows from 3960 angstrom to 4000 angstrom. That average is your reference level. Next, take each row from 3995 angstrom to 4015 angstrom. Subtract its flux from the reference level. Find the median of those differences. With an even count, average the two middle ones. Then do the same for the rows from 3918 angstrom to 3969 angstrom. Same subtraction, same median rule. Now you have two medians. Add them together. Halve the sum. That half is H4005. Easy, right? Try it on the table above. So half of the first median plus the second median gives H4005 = 0.20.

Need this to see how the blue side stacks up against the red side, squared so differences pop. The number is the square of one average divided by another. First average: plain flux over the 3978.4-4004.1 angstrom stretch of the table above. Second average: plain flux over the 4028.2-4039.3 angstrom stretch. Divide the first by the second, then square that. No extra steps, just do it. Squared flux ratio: 0.94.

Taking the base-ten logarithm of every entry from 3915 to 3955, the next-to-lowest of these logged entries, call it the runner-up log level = 1.06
